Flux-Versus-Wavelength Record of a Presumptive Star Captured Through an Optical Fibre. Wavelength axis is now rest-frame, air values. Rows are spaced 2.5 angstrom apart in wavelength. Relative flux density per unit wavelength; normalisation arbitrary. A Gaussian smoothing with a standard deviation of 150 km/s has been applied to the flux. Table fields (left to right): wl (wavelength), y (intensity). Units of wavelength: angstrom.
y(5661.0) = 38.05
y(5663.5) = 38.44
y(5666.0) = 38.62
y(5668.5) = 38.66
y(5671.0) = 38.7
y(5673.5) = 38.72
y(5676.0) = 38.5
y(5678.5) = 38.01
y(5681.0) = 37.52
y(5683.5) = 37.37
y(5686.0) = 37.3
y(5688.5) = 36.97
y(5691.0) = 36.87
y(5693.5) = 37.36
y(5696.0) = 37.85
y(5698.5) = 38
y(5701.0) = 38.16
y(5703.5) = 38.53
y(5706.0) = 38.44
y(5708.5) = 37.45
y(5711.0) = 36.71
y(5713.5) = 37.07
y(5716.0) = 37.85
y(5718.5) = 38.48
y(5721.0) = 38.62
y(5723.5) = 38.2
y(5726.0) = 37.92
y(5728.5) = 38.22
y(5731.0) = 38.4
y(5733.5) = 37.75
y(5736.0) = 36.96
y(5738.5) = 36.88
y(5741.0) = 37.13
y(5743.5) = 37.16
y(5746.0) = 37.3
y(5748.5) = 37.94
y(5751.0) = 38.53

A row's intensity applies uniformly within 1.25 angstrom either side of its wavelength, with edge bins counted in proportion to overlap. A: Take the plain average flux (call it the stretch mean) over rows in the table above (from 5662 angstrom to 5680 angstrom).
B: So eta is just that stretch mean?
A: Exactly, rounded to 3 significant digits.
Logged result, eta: 38.5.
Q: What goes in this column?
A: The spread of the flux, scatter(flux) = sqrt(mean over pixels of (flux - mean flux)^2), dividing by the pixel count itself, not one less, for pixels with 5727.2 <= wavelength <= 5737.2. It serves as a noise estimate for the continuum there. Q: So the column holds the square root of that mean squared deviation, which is 0.56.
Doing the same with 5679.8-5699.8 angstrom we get 0.36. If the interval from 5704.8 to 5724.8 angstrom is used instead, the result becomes 0.66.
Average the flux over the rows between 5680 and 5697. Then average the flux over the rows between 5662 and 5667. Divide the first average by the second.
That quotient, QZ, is 0.97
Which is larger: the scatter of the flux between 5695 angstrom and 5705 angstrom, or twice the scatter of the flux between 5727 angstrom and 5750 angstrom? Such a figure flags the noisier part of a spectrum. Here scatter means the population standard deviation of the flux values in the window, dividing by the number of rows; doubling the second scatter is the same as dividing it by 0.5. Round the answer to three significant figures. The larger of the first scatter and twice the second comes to 1.06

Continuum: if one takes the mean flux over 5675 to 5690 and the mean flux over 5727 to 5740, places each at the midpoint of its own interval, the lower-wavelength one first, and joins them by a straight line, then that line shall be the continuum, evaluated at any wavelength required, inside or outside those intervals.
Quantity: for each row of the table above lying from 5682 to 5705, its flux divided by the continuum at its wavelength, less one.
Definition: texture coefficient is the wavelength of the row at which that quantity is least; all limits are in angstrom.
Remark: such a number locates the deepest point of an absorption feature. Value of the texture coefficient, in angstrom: 5691.0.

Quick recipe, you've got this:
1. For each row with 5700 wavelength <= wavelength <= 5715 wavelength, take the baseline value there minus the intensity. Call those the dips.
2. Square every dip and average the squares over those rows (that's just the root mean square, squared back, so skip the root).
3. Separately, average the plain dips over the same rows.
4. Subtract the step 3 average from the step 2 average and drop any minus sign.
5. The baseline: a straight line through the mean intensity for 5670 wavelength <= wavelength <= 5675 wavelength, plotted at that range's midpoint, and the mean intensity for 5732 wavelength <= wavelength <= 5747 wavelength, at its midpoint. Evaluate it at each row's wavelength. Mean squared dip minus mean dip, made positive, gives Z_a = 0.22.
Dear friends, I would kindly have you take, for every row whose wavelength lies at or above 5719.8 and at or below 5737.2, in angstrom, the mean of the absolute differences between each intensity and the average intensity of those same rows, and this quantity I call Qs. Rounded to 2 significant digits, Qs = 0.40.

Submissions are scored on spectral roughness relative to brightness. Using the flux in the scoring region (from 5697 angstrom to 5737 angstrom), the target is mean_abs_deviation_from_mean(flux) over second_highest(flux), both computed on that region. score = 0.0122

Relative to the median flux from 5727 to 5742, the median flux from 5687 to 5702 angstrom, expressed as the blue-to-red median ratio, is 1.00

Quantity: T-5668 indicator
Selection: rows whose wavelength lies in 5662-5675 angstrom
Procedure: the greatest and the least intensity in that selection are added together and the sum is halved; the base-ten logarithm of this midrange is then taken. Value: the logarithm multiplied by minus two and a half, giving -3.966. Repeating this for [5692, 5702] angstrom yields -3.943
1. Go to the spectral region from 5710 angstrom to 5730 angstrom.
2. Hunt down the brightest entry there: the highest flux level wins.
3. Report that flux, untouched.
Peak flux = 38.62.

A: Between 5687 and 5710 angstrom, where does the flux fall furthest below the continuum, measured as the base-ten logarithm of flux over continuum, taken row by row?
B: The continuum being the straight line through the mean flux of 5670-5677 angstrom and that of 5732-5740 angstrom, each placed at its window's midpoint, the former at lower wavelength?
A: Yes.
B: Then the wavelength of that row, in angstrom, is 5691.0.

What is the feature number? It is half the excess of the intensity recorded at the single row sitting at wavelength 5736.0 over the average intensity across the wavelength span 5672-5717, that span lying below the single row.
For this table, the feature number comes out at -0.37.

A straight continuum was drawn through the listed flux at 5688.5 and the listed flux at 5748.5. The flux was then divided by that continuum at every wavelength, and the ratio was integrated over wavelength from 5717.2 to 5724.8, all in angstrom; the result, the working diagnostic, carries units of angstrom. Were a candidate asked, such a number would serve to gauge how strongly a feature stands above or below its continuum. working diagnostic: 8 angstrom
